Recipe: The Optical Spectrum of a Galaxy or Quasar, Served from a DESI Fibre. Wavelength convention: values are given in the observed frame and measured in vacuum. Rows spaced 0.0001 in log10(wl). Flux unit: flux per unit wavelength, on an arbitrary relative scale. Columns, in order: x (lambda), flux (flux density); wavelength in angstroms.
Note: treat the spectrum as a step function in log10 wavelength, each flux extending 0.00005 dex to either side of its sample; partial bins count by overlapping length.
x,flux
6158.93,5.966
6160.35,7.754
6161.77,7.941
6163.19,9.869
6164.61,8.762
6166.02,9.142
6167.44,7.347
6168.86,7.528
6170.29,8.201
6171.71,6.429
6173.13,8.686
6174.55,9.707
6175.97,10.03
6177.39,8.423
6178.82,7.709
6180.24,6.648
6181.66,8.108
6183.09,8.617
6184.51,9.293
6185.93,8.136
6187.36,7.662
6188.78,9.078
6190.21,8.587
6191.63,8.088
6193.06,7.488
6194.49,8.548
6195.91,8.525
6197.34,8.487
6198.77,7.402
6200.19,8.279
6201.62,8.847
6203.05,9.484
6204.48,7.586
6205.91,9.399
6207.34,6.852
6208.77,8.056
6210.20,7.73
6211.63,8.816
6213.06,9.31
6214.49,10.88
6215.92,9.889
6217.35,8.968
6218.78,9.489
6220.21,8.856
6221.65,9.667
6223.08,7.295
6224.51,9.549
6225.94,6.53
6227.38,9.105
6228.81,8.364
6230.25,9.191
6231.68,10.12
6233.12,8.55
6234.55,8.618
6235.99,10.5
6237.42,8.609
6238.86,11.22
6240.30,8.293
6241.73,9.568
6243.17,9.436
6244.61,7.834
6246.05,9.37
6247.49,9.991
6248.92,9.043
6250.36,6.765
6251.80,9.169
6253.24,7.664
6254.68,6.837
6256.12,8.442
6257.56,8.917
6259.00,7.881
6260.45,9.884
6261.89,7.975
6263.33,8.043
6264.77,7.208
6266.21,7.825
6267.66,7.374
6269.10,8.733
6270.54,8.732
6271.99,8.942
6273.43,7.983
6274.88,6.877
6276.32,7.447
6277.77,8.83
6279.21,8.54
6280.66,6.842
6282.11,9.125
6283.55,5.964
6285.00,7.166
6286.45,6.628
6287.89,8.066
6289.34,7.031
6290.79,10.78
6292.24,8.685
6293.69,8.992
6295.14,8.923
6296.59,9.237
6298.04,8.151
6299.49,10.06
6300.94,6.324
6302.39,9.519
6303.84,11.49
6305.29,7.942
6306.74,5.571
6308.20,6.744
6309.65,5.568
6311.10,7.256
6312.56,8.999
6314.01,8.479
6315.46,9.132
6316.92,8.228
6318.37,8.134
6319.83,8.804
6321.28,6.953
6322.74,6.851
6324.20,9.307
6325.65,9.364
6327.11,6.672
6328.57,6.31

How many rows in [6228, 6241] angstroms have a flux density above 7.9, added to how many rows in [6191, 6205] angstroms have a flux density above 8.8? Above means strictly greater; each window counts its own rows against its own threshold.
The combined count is 11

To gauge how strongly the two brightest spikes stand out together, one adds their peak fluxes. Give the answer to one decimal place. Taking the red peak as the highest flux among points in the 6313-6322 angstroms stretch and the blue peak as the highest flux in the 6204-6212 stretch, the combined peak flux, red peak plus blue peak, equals 18.5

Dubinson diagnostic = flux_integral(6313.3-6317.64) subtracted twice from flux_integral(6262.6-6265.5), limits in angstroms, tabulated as -53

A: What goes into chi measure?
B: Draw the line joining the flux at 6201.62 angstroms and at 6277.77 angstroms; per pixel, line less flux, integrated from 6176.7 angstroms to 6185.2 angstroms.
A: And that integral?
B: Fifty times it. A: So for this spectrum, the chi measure 307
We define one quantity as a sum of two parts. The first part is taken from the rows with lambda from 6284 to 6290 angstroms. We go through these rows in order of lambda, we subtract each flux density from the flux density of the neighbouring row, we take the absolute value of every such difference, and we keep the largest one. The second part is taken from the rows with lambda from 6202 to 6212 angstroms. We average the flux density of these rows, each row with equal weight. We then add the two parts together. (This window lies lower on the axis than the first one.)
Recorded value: 9.7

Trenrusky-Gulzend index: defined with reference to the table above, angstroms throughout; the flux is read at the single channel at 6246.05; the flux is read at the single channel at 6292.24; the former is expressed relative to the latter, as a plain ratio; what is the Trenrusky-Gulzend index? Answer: 1.08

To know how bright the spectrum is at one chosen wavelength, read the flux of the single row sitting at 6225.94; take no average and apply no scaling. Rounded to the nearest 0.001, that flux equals 6.530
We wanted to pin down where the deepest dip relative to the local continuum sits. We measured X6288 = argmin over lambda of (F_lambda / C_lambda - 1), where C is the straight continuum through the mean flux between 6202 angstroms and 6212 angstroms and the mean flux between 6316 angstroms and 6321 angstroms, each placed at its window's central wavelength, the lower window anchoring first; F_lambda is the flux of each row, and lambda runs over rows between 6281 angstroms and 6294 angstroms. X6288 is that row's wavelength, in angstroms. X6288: 6283.55 angstroms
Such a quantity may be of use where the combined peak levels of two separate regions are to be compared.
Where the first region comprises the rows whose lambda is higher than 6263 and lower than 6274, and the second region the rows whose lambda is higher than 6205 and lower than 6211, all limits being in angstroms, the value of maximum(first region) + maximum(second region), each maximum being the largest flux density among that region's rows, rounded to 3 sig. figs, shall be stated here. 18.3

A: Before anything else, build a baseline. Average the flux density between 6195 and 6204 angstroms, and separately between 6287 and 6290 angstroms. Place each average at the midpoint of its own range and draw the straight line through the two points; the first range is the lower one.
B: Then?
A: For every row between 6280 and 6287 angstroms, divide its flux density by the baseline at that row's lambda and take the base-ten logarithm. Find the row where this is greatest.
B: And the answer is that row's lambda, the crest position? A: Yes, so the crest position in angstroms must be 6282.11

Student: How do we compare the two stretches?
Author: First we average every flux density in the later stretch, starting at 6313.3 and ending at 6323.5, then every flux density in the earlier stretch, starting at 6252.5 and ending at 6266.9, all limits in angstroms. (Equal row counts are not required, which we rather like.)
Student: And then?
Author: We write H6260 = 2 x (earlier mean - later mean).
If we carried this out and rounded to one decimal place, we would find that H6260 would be 0.0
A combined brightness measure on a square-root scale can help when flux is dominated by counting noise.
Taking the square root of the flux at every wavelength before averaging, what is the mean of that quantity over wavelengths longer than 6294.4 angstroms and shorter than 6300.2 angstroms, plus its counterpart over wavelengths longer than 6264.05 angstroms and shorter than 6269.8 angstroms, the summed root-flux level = 5.8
